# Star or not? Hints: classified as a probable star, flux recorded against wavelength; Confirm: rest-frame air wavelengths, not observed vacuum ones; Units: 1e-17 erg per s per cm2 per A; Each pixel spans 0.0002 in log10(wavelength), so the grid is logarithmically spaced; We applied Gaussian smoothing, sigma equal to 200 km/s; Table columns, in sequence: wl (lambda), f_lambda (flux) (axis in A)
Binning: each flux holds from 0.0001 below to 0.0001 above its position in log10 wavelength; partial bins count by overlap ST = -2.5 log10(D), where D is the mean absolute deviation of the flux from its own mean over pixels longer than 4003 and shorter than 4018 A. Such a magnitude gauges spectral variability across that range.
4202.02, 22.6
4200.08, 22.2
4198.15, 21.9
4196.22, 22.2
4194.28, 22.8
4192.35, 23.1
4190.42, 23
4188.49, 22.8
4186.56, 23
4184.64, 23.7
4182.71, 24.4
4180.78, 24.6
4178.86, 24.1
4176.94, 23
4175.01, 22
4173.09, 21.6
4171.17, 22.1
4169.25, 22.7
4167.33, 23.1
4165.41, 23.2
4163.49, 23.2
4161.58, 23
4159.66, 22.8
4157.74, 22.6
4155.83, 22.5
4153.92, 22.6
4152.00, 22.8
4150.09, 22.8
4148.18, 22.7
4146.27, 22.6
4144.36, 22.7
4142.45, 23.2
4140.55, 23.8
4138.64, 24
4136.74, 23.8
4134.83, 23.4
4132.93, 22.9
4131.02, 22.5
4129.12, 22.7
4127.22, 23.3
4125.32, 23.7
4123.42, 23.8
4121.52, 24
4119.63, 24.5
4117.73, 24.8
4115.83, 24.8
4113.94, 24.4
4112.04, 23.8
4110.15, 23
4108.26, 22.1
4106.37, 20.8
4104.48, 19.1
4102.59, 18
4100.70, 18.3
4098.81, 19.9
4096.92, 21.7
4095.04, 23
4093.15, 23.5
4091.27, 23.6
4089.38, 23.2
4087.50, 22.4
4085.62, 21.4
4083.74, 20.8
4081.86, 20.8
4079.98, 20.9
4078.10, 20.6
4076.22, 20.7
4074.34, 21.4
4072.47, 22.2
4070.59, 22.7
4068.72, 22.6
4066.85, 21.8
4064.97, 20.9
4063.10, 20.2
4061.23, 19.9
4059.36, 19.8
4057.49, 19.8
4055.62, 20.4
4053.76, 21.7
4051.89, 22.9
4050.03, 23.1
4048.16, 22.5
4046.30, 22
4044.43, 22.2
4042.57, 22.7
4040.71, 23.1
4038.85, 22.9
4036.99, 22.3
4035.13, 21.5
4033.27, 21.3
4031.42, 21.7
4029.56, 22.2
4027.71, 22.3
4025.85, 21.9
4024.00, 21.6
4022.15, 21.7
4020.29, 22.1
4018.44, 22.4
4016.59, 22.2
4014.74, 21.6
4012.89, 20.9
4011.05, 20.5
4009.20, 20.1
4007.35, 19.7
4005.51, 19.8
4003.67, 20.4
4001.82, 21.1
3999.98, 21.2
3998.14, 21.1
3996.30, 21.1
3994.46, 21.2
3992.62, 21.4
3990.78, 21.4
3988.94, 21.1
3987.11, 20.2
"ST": 0.41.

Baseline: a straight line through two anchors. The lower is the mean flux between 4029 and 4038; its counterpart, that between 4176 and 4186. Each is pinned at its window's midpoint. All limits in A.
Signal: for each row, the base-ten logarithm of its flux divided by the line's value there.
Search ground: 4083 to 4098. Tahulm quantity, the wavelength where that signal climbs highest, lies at 4091.27 A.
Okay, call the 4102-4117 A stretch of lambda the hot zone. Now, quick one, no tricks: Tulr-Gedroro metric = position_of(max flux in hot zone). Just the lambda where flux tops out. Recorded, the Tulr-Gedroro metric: 4115.83 A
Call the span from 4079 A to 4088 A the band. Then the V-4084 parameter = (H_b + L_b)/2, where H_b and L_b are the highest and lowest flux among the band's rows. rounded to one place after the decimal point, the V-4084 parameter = 21.6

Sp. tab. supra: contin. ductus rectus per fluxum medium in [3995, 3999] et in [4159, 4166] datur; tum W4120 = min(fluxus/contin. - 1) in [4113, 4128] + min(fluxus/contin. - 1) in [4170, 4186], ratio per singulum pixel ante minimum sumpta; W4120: -0.04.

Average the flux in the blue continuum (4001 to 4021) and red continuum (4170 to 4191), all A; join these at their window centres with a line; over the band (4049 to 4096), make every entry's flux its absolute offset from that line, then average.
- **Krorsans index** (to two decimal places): 1.05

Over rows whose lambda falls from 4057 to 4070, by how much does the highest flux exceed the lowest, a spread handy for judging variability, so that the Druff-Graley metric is 2.8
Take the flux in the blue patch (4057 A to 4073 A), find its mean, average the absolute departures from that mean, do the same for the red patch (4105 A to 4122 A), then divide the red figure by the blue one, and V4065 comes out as 1.0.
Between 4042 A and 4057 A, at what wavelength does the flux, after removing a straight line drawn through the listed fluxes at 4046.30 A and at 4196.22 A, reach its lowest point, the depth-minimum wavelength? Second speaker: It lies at 4055.62 A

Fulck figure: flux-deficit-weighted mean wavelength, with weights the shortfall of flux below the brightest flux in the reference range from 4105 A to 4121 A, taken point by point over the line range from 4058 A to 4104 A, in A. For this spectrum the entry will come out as 4081.0 A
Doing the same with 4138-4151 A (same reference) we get 4145.4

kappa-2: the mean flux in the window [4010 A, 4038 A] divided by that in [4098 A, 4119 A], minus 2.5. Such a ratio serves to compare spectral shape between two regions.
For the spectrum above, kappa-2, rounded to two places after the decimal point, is -1.50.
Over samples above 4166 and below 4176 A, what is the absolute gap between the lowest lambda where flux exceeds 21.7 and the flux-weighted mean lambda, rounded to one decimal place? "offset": 3.8 A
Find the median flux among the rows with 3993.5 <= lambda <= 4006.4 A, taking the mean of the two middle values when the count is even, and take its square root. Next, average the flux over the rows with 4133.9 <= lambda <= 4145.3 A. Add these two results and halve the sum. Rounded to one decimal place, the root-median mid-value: 14.0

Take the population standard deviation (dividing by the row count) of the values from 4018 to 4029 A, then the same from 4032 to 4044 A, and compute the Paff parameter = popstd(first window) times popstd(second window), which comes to 0.2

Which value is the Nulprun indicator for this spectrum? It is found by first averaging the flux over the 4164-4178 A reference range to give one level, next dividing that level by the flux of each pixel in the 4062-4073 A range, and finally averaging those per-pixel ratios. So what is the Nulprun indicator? 1.04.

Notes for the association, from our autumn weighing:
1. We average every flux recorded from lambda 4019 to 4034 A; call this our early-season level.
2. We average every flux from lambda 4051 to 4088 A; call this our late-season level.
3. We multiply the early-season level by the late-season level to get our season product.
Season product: 463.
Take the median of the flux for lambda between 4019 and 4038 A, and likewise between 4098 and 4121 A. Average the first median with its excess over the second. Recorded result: 10.5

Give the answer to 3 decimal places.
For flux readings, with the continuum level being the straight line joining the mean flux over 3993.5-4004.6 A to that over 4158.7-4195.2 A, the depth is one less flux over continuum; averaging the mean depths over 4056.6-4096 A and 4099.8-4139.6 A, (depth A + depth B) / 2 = 0.001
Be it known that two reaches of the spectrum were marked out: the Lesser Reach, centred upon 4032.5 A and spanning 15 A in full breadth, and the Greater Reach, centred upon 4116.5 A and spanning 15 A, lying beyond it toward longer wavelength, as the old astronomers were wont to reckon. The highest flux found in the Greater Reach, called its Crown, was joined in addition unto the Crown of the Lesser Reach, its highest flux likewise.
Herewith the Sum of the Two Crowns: 47.7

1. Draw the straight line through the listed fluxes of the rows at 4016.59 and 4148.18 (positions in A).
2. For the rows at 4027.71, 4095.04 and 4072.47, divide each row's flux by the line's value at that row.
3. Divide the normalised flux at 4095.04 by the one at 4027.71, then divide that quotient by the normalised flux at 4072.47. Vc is 1.03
